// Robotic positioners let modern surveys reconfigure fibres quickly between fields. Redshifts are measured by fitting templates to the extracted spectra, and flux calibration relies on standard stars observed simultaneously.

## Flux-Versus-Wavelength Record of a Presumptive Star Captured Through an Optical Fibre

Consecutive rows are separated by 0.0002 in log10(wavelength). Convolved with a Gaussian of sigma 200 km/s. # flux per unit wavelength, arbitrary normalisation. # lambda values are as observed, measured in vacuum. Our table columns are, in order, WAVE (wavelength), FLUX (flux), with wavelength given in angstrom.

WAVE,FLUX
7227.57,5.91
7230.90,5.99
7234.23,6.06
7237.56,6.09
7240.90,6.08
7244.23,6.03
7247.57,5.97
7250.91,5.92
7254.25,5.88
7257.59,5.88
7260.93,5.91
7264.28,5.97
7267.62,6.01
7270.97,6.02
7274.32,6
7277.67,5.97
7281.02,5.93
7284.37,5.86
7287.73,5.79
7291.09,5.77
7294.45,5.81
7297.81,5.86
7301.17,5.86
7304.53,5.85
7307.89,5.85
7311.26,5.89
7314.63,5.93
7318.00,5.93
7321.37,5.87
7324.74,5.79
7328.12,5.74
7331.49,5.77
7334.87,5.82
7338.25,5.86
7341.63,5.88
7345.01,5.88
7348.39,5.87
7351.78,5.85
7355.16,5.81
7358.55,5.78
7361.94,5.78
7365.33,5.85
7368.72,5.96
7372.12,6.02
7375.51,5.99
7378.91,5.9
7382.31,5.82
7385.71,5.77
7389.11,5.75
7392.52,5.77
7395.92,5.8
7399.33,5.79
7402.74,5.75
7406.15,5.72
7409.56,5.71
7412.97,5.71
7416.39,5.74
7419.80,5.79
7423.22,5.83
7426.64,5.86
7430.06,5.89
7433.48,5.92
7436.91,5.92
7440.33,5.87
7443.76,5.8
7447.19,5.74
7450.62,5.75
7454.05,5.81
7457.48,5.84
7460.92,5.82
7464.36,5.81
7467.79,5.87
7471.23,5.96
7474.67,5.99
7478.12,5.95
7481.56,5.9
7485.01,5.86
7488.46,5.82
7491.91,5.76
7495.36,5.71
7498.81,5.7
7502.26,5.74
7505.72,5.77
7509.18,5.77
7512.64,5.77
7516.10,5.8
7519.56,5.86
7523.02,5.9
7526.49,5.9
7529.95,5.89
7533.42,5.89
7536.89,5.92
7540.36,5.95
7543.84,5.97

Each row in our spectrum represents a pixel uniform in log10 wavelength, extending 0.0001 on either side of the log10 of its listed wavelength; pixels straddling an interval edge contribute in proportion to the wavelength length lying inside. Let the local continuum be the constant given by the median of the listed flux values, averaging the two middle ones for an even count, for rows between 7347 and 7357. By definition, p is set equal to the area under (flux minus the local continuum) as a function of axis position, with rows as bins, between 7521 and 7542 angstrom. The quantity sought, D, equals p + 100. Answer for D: 101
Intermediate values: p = 1.21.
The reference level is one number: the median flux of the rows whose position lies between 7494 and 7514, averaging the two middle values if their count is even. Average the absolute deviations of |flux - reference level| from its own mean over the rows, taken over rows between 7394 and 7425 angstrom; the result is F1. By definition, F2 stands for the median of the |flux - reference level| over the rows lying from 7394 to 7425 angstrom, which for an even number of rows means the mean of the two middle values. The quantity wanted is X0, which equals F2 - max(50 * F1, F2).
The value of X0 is -0.6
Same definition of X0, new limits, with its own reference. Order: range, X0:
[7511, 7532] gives -2.2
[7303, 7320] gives -1.5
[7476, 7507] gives -2.5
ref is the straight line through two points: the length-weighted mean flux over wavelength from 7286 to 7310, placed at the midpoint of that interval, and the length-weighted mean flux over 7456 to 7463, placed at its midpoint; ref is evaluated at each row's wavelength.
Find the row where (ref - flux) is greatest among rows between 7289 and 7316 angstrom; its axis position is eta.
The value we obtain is 7291.09 angstrom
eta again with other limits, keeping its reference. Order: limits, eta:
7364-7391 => 7389.11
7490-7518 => 7498.81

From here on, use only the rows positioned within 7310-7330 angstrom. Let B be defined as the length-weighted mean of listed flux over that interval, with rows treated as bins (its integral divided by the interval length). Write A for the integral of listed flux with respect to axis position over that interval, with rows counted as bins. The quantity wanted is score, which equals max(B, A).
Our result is 117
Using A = 117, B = 5.86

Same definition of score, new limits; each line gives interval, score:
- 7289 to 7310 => 123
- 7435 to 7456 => 122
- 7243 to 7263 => 119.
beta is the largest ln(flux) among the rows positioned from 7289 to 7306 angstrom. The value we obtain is 1.768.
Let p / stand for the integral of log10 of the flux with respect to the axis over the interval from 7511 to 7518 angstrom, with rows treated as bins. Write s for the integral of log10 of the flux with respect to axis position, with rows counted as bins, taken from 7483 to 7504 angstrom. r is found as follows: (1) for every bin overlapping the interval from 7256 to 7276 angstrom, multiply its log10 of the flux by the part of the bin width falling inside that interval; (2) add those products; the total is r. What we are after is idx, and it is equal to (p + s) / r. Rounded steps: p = 5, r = 15.5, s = 16.0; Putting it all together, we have 1.4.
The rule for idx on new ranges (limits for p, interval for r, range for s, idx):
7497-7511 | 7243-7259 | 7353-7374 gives 2.2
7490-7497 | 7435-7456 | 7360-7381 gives 1.3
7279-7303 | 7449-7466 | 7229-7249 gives 2.6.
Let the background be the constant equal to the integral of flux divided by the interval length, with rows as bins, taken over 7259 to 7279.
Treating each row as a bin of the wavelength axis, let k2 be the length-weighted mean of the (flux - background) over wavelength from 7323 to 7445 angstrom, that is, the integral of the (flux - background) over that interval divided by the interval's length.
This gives -0.152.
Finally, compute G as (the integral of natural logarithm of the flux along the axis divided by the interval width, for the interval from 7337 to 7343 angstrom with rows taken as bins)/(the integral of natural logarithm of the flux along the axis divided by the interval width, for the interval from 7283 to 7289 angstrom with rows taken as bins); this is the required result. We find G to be 1.01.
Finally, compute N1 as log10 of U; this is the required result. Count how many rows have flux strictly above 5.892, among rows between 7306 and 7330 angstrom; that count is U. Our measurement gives 0.3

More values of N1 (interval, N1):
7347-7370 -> 0.0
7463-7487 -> 0.6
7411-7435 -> 0.0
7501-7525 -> 0.0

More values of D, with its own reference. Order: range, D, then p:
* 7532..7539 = 100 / 0.41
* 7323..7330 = 99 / -0.59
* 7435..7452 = 99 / -0.54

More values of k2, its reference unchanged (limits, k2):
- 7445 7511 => -0.160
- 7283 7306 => -0.151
